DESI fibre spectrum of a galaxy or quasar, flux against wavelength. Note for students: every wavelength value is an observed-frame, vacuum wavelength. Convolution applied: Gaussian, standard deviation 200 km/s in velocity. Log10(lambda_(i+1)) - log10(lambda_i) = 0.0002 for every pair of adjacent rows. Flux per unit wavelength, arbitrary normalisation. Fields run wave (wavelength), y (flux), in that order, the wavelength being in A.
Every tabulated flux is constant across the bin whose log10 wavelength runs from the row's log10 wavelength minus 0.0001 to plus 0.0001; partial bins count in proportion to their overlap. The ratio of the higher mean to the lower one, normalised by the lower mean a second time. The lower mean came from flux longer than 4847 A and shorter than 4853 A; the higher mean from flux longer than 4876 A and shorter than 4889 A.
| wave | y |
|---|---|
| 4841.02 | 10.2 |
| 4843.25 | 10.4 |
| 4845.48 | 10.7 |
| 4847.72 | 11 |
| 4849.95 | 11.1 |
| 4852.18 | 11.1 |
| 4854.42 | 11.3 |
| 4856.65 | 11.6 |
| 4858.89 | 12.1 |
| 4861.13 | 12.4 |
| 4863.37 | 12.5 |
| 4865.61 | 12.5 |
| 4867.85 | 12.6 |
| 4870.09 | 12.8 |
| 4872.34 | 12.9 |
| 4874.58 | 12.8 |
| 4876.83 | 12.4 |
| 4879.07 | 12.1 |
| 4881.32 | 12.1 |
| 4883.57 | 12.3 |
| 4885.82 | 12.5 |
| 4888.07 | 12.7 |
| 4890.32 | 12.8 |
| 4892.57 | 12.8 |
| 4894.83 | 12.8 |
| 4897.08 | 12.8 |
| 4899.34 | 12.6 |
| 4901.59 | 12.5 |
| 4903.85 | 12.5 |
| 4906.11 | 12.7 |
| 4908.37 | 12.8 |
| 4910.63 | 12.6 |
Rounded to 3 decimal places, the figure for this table 0.101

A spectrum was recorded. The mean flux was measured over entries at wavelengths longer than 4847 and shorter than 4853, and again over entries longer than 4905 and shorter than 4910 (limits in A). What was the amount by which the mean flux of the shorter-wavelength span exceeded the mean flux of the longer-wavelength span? -1.7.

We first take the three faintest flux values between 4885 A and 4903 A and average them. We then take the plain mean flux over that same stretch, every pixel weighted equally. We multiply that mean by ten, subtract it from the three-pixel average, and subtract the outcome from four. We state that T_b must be 118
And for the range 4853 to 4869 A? 114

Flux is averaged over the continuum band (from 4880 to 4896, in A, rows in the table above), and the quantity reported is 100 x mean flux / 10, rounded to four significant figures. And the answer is 125.7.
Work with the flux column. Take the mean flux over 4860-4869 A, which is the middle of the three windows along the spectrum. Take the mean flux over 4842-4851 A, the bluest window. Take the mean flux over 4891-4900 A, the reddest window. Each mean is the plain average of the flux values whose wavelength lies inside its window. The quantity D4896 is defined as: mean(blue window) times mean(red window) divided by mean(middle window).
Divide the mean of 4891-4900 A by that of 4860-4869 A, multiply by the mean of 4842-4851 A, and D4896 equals 11.0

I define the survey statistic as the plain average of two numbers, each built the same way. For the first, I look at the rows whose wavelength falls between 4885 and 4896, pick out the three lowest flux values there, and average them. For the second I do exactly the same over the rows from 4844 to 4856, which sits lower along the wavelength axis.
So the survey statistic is 11.8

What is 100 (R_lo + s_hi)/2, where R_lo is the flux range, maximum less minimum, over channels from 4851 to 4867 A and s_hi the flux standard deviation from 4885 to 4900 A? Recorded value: 76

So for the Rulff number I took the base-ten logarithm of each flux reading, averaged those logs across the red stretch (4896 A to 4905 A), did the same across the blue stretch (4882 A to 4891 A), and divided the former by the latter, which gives 1.00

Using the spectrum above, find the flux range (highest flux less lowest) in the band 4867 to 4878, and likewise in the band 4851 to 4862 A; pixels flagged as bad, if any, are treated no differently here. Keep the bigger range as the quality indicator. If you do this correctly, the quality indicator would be 1.3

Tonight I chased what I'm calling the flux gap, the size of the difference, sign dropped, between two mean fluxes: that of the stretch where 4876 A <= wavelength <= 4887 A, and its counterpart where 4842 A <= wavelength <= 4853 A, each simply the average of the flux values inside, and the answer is 1.4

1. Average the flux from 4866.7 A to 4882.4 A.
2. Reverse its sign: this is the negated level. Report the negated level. -12.53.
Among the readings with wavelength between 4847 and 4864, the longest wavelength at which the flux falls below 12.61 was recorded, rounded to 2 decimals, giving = 4863.37 A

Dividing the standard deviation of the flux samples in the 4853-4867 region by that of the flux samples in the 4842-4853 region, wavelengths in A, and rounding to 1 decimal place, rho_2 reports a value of 1.7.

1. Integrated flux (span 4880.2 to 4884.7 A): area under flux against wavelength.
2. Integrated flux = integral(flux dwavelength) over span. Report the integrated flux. 55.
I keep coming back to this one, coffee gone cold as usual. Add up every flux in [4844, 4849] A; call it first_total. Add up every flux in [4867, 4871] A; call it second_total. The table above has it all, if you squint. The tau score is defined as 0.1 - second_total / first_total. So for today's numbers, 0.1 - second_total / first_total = -1.07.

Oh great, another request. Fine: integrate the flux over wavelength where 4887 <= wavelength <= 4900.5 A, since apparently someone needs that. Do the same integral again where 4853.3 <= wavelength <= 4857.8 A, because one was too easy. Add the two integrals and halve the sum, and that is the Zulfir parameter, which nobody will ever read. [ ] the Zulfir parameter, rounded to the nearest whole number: 112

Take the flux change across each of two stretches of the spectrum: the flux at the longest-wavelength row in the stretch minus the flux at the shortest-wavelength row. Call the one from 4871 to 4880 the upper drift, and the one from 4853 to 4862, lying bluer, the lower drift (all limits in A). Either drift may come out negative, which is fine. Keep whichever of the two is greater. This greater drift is 1.1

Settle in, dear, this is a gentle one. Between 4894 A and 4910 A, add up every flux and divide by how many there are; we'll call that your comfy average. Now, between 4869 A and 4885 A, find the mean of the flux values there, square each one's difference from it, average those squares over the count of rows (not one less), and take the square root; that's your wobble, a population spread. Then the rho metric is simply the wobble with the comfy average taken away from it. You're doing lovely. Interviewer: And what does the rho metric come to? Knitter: -12.35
